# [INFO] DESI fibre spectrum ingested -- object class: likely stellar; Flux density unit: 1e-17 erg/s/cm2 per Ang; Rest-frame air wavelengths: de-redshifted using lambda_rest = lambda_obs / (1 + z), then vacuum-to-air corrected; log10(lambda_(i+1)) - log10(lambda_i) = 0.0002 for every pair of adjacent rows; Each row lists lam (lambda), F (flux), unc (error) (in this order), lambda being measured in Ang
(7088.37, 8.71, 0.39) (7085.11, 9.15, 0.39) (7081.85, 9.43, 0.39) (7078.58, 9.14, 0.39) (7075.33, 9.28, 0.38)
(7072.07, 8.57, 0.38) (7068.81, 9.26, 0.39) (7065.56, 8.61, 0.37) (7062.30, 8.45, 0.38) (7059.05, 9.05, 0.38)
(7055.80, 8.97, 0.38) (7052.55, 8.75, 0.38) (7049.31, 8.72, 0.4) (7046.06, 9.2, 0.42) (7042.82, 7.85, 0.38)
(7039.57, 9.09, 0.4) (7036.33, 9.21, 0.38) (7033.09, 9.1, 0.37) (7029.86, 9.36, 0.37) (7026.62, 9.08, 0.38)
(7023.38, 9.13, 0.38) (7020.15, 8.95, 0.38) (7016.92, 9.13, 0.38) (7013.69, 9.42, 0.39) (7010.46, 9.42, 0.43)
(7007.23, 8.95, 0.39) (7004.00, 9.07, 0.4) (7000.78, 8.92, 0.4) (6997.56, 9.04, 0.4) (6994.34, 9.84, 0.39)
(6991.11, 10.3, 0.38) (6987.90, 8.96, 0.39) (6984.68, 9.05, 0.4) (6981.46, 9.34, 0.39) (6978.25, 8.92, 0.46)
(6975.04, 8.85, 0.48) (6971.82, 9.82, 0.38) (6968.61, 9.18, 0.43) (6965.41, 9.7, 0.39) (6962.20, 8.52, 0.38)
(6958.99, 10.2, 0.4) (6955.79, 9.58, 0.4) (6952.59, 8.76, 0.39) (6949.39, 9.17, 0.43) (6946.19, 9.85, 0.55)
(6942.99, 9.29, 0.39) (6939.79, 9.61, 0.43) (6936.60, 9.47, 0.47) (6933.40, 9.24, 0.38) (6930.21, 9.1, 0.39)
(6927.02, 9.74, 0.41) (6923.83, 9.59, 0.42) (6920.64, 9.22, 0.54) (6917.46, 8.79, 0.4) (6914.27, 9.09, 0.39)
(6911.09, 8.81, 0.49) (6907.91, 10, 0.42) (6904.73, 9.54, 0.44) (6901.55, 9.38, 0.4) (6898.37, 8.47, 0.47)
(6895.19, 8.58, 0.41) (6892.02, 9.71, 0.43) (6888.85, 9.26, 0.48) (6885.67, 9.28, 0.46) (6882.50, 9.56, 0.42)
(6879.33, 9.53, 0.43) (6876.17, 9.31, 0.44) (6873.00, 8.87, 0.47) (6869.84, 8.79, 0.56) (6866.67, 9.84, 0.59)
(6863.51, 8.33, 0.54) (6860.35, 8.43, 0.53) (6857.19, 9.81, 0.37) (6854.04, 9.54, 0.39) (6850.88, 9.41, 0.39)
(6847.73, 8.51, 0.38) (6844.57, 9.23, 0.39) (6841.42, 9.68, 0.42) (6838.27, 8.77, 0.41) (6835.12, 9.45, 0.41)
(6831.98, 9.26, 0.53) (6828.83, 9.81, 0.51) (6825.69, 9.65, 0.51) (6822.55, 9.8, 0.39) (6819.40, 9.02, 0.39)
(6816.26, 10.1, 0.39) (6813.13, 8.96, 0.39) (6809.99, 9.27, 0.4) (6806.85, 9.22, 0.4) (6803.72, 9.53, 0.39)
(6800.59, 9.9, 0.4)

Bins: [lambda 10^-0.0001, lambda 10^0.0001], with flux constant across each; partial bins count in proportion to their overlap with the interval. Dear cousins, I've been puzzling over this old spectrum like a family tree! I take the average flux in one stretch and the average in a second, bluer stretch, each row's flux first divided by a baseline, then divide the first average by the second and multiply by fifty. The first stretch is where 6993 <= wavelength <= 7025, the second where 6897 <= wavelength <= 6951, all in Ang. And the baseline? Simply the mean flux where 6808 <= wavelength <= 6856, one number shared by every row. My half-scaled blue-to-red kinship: 49.3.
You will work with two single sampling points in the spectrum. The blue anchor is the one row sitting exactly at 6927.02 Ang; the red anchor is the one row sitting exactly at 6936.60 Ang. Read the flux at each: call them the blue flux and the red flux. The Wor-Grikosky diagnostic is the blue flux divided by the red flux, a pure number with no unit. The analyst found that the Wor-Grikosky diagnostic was 1.03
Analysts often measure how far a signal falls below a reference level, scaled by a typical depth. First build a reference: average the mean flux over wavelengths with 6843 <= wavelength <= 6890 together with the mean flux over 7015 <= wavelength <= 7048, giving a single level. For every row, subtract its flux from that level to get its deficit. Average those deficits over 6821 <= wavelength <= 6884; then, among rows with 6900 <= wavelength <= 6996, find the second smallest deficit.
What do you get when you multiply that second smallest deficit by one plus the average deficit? -0.90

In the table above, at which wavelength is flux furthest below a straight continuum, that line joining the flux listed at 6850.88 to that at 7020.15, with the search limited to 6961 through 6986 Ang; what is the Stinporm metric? 6962.20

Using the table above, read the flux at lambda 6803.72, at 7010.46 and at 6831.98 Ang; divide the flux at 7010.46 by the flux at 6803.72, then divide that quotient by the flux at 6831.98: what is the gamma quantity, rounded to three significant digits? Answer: 0.107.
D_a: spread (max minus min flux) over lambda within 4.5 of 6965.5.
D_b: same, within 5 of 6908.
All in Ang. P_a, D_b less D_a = 0.01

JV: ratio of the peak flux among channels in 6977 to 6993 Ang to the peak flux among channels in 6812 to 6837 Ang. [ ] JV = 1.02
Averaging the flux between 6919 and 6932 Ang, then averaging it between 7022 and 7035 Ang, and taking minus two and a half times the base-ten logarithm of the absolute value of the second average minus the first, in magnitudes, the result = 1.5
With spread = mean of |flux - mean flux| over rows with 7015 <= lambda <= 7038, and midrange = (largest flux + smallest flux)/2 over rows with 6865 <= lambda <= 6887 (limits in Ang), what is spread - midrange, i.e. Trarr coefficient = -9.23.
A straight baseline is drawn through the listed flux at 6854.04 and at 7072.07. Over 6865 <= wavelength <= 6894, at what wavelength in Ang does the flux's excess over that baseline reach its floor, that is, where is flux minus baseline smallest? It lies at 6869.84 Ang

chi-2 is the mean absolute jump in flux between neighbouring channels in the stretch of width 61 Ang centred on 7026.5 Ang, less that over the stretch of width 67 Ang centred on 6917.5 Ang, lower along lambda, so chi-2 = -0.12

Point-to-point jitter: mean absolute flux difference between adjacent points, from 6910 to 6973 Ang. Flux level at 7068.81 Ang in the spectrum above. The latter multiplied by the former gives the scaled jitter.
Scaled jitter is 4.93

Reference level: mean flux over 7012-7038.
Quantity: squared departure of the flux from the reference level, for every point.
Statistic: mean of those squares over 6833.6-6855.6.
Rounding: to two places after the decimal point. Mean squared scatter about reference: 0.16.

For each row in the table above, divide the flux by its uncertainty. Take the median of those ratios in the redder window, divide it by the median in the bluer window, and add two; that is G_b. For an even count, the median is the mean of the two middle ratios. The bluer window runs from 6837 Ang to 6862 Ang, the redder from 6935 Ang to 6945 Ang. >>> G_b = 3.0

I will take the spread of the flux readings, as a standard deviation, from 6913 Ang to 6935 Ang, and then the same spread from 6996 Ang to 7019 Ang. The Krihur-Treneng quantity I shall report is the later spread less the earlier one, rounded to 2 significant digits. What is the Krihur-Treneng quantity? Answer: -0.11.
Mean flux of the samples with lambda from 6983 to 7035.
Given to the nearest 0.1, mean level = 9.2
